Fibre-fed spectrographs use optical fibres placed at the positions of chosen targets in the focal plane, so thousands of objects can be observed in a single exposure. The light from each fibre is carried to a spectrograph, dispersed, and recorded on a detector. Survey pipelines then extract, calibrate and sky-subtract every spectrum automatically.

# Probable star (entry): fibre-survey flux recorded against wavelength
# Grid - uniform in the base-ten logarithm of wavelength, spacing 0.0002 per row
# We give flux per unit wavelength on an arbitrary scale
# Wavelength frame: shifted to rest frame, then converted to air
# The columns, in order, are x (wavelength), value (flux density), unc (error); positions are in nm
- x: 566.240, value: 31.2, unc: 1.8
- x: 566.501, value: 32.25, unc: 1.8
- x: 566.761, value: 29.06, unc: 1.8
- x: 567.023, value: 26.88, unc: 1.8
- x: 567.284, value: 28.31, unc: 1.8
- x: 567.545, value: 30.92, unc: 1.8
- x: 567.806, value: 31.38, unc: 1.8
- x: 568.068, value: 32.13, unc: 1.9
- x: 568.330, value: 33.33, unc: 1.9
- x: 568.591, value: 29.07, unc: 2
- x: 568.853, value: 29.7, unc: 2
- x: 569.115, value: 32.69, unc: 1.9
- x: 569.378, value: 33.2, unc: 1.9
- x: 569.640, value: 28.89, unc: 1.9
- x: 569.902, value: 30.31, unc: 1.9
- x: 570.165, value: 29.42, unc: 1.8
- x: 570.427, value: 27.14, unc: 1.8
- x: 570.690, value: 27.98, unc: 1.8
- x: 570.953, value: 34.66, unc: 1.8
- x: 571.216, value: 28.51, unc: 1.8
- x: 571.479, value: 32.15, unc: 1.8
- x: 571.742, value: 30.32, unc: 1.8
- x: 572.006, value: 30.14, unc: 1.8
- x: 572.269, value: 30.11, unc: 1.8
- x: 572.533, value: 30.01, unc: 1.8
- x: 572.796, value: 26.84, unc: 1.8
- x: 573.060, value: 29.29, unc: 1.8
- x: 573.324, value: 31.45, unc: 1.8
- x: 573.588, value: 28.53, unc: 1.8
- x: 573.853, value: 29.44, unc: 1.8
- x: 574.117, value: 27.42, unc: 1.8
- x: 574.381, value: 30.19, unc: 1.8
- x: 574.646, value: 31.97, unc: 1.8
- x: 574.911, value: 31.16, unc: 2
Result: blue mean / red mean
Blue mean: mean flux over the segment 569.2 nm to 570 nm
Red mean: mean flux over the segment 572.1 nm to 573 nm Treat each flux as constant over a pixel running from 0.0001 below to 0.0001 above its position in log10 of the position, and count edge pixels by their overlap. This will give 1.06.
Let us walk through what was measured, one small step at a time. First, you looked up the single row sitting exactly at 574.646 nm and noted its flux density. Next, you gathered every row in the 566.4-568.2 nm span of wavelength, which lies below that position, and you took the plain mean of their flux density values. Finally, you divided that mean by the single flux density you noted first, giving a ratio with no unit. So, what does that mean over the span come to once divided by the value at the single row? 0.94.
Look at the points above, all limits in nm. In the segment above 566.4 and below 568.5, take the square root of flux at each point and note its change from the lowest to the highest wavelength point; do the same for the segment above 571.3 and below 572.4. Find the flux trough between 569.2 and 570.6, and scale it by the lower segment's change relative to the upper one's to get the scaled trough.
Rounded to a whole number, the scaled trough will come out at -14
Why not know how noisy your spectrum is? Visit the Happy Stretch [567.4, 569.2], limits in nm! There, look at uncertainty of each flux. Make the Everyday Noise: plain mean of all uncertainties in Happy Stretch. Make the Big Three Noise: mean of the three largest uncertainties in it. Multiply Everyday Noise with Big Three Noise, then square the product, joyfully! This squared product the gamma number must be 14.0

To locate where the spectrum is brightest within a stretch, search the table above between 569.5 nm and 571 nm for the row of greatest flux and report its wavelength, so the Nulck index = 570.953 nm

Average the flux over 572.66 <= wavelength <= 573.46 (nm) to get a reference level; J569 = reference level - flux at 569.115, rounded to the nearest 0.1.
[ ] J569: -3.5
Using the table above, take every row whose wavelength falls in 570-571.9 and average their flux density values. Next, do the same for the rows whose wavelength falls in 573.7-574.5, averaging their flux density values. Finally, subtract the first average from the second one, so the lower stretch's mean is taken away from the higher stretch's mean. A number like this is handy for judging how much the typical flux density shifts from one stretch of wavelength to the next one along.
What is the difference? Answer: -1.0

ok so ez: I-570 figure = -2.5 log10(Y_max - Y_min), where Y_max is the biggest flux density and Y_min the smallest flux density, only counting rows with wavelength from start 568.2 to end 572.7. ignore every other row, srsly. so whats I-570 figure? -2.2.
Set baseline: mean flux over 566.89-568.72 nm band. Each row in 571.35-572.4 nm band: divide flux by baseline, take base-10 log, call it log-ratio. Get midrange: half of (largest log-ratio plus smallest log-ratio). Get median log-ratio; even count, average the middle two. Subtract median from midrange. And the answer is 0.013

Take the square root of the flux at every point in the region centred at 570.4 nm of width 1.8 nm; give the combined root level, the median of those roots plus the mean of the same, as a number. 10.8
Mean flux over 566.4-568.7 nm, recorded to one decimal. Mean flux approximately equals 30.4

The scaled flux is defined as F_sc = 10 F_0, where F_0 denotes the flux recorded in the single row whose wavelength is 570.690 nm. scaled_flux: 280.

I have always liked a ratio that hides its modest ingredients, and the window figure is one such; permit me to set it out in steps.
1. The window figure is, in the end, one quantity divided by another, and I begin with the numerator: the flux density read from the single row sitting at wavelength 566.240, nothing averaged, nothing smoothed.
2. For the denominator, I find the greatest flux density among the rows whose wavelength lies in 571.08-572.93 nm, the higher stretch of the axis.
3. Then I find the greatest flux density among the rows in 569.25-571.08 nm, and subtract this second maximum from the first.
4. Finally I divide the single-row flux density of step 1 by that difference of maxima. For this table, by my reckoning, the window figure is -12.4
